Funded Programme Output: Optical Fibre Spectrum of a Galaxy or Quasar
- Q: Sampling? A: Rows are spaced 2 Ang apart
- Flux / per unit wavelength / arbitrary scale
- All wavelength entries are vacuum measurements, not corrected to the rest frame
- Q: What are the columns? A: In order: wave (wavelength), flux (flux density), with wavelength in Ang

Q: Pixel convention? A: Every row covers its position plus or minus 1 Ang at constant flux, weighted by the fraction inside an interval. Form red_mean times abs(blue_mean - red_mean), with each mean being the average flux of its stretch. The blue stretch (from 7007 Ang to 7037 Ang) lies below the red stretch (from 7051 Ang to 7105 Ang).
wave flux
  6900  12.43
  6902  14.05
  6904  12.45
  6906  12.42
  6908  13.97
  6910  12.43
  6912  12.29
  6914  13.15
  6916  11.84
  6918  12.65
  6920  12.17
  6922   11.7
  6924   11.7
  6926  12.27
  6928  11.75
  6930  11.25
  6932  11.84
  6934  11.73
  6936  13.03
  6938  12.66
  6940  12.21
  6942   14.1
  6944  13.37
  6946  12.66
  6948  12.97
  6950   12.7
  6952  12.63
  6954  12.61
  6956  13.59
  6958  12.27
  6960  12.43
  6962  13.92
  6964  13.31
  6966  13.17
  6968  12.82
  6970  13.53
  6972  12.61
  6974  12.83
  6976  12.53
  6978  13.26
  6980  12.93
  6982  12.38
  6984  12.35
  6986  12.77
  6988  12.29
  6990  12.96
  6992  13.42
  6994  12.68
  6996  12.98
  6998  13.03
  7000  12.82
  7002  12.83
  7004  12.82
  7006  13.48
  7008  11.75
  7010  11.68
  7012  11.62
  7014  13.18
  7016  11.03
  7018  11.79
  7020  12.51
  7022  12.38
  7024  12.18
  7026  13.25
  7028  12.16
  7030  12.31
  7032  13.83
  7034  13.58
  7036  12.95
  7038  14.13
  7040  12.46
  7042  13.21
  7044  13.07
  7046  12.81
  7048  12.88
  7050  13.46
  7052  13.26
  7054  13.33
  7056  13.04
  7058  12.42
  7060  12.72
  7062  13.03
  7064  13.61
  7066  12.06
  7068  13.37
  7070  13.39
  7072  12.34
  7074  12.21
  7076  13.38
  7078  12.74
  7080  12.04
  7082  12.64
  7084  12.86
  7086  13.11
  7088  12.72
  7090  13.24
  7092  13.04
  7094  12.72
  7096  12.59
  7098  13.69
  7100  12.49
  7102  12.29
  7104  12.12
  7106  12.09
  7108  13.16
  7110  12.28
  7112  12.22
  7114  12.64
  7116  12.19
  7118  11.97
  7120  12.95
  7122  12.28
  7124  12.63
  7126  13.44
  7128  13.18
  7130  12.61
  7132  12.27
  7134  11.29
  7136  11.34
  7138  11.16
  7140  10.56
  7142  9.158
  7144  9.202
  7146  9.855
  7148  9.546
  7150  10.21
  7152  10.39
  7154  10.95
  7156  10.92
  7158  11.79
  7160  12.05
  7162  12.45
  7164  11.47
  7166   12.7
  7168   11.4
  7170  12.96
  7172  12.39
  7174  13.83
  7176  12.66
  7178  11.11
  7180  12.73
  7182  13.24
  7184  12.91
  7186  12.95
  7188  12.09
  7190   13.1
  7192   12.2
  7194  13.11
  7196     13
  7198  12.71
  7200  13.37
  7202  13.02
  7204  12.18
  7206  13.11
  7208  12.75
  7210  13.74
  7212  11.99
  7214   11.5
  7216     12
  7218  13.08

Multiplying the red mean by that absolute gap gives 5.4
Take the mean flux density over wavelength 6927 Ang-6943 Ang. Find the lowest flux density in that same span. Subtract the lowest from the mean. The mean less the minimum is 1.1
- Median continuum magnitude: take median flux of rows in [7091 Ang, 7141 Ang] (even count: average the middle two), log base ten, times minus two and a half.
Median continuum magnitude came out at -2.72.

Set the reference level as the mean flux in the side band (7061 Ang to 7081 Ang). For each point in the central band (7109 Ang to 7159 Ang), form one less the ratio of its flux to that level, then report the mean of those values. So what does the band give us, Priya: 0.104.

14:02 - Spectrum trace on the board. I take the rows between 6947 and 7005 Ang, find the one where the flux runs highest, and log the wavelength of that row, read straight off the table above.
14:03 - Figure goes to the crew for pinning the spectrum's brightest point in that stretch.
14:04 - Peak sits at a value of 6962 Ang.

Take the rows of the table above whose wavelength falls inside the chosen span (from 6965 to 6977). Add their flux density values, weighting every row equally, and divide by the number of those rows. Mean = 12.9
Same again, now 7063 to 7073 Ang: 13.0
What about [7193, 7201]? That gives 13.0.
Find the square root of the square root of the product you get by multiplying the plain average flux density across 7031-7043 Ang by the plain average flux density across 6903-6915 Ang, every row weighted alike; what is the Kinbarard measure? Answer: 3.62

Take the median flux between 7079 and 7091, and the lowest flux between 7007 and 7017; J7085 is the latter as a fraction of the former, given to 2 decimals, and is 0.86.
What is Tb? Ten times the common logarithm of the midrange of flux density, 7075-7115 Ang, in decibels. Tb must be 11.1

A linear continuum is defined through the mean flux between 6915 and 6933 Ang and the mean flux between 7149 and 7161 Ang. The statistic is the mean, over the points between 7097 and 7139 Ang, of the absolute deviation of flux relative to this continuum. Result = 1.21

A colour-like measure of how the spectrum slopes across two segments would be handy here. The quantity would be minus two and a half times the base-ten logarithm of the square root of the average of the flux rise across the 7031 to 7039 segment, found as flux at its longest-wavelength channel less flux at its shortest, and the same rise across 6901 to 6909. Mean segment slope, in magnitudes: 1.2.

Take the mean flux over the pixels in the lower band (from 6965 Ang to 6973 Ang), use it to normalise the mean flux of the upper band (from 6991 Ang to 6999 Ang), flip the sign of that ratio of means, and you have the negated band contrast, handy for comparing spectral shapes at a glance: -1.00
